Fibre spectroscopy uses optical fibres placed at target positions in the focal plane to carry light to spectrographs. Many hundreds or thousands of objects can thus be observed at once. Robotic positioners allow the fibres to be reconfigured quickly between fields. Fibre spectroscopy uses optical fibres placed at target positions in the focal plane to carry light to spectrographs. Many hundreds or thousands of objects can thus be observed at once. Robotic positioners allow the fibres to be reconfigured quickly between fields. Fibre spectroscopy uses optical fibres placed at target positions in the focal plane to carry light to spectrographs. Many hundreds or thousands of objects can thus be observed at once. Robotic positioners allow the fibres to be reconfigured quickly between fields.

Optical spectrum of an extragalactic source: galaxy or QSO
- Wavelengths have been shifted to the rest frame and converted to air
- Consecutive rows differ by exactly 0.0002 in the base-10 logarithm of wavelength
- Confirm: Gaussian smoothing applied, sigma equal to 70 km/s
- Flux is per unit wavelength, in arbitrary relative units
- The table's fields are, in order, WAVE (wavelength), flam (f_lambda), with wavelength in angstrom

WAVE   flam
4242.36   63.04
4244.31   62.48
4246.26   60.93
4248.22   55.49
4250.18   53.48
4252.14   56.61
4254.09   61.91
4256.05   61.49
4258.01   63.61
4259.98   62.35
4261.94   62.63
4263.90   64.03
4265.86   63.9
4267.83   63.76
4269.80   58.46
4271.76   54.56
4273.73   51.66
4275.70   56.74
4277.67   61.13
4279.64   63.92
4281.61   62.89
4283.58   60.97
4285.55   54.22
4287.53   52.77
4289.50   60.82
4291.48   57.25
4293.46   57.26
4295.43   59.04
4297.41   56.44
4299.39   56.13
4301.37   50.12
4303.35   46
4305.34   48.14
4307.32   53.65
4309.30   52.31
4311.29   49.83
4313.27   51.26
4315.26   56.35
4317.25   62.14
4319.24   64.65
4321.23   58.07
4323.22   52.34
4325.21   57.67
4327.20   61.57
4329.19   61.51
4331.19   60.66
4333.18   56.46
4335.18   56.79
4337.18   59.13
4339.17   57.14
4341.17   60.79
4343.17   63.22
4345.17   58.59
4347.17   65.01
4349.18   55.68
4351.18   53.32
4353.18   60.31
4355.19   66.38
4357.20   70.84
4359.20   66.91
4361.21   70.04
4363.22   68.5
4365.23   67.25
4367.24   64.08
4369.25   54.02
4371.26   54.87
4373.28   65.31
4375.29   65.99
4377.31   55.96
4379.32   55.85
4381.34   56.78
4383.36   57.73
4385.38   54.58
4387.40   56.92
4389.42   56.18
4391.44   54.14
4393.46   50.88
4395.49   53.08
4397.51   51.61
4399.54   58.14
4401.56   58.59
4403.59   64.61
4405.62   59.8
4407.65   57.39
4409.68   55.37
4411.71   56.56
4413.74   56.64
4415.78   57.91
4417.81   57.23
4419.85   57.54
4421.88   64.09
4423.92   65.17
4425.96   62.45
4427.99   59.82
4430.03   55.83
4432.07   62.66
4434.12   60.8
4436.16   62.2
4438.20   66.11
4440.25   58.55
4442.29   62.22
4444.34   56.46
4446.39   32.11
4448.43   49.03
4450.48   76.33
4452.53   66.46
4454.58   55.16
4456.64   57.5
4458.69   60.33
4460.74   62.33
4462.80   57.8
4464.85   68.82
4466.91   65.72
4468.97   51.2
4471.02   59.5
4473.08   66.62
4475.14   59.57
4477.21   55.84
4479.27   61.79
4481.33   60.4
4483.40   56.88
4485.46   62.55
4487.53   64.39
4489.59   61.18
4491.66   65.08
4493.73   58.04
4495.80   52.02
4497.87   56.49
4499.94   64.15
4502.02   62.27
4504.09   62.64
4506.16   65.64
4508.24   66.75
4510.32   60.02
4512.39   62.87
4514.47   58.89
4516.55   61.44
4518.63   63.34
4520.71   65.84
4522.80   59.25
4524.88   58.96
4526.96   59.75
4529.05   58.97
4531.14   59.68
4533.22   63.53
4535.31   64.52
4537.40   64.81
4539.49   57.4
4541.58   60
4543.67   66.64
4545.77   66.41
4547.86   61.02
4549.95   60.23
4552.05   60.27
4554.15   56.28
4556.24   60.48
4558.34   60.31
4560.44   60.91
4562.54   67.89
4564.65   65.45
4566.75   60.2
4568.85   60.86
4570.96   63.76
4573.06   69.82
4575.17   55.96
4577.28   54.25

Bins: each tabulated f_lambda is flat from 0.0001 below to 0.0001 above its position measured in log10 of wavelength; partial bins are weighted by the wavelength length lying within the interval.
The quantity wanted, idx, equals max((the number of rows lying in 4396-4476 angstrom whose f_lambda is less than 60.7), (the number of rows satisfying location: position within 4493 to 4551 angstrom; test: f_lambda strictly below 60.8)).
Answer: 24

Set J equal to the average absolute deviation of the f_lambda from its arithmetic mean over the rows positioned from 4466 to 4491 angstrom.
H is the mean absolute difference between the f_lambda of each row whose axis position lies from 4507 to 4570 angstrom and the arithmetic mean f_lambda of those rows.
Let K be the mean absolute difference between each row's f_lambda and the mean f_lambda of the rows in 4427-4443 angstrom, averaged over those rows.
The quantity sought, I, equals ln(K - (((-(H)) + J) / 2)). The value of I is 0.7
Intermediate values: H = 2.6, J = 3.2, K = 2.3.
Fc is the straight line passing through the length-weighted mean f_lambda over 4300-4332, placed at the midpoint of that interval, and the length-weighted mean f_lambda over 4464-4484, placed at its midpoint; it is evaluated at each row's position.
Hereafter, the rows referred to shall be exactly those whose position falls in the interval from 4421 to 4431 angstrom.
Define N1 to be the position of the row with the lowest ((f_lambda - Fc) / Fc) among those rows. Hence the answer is 4430.03 angstrom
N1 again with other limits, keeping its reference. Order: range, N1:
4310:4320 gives 4311.29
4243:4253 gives 4250.18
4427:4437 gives 4430.03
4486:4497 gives 4495.80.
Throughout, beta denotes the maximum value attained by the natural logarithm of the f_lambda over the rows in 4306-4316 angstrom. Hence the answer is 4.03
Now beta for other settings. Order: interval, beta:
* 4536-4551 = 4.20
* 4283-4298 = 4.11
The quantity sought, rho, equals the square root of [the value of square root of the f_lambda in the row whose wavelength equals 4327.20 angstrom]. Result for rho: 2.80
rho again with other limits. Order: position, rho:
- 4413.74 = 2.74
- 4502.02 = 2.81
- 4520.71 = 2.85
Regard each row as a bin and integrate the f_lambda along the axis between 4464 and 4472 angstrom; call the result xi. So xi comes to 489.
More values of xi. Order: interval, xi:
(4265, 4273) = 478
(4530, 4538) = 504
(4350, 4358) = 499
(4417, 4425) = 489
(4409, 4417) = 454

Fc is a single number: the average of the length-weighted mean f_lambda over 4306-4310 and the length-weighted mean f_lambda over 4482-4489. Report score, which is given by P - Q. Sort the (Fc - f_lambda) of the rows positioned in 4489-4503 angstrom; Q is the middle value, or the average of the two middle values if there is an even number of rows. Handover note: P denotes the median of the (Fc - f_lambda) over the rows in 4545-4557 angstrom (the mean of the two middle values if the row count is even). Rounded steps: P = -3.4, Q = -4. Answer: 0.8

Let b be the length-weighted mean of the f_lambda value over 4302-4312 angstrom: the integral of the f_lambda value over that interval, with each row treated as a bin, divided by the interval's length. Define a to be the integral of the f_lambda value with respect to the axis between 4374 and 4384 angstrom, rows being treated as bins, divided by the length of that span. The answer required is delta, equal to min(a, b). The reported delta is 50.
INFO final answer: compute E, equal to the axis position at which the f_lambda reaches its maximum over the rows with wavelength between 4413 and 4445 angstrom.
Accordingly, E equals 4438.20 angstrom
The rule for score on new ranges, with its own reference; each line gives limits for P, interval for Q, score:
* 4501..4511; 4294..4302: -6.4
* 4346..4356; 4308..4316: -8.5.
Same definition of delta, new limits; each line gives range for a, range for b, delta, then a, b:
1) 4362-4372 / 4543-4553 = 62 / 62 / 62.8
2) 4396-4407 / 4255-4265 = 58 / 58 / 62.8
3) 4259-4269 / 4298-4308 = 51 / 63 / 50.9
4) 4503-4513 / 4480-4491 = 61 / 64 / 61.3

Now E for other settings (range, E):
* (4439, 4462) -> 4450.48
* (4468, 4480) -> 4473.08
